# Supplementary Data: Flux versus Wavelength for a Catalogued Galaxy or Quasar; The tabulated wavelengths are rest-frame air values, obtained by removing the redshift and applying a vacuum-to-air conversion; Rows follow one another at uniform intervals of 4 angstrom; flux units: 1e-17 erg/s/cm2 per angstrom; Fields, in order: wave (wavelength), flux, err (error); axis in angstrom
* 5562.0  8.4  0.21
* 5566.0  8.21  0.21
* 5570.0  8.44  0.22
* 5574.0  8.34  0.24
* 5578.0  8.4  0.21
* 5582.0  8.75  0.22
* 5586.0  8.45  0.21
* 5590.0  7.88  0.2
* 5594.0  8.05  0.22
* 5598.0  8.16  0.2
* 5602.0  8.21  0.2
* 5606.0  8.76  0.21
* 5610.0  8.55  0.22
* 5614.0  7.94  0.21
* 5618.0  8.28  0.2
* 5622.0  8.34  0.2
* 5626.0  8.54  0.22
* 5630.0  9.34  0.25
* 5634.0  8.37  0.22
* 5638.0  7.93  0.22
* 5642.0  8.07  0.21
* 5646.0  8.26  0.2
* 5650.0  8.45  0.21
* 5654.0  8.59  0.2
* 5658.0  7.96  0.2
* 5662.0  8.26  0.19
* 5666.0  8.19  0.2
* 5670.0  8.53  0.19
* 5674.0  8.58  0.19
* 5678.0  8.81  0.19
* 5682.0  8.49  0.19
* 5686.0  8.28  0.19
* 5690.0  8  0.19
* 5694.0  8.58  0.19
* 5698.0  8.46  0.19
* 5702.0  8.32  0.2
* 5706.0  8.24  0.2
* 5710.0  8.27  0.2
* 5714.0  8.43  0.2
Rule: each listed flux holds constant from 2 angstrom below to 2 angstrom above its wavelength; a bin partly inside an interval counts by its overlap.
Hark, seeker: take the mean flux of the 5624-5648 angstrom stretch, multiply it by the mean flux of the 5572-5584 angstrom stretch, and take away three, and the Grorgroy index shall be 68.5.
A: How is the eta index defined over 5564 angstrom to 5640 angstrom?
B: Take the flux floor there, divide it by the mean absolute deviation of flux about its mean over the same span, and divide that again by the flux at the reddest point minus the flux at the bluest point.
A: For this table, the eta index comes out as -116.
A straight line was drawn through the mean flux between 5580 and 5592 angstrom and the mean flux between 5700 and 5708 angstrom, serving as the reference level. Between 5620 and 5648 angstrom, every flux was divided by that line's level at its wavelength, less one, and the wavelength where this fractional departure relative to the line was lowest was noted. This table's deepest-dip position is 5638.0 angstrom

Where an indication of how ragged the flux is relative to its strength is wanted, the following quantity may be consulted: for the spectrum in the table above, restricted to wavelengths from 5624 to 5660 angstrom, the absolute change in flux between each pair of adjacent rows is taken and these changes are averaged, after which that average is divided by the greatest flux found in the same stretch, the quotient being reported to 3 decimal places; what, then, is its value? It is 0.047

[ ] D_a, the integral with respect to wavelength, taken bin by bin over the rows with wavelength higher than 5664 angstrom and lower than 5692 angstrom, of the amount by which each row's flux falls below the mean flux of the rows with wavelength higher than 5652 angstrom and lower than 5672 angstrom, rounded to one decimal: -3.0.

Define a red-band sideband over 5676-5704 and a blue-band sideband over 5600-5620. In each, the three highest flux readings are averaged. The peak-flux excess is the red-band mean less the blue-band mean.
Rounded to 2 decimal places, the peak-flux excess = 0.10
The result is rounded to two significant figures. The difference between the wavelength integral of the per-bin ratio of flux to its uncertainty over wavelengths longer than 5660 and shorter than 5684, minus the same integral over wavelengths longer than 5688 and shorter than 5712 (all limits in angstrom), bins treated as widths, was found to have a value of 38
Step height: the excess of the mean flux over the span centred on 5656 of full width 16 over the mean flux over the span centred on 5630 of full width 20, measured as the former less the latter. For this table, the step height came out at -0.19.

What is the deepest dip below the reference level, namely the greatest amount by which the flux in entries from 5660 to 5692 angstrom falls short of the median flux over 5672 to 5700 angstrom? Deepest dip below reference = 0.490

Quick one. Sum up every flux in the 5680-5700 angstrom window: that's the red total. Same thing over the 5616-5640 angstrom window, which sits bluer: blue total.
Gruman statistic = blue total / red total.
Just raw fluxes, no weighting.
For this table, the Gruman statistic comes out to 1.2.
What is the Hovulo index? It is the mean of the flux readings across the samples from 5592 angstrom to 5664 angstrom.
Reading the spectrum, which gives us 8.34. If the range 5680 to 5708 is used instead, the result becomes 8.34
